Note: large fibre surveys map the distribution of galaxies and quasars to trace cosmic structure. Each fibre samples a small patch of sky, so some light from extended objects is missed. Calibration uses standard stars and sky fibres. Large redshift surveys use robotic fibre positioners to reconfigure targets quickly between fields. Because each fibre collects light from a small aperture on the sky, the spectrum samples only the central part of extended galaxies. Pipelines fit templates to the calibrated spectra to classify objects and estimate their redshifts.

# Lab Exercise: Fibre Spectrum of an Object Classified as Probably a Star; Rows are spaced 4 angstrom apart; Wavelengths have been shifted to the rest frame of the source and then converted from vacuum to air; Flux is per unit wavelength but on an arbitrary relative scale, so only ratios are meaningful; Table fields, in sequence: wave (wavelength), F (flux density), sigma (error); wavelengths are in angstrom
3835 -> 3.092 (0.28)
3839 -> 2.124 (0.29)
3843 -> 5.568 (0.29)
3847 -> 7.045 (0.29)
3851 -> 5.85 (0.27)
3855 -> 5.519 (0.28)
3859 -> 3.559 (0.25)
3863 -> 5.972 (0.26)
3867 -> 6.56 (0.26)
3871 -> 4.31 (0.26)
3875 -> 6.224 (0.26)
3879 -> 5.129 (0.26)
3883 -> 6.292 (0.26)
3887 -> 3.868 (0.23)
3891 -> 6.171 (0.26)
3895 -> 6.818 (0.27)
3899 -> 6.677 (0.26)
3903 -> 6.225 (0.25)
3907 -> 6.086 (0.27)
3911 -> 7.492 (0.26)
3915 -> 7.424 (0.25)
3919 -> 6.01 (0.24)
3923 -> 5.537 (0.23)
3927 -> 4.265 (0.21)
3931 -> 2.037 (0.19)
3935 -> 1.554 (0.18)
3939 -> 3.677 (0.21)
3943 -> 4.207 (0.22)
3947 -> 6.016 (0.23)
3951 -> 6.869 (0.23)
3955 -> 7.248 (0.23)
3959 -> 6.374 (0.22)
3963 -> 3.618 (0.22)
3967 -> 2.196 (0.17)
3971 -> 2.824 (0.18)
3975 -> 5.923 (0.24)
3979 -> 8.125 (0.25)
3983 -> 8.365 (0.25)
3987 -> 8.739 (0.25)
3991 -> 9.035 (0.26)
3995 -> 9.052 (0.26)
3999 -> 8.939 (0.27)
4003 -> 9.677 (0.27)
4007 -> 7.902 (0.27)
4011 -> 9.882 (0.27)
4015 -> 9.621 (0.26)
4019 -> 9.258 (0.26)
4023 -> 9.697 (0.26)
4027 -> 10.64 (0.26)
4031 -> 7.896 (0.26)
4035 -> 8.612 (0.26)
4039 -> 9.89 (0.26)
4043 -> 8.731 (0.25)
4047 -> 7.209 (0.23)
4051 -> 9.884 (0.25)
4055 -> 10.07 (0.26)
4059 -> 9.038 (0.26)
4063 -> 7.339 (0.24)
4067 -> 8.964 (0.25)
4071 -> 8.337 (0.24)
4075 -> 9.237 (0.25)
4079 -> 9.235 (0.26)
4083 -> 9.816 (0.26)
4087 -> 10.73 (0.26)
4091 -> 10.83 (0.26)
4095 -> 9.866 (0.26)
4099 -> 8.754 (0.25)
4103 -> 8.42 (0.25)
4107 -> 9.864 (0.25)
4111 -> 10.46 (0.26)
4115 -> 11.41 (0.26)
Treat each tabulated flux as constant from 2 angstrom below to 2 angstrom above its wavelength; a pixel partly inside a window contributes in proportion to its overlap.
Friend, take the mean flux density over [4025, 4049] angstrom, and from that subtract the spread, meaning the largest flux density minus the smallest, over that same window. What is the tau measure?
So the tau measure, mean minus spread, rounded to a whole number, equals 5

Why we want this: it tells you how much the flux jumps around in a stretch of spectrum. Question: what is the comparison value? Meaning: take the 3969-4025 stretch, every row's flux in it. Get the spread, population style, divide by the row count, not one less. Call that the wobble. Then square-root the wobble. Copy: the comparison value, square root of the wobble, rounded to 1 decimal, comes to 1.3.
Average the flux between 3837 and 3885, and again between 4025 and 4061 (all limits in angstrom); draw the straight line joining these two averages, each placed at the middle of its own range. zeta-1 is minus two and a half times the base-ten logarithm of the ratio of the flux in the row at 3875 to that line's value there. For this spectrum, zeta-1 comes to -0.11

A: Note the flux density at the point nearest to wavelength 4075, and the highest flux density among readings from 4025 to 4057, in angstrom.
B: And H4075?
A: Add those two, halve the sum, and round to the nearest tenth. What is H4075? 9.9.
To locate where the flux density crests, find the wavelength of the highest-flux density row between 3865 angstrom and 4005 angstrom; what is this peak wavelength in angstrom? 4003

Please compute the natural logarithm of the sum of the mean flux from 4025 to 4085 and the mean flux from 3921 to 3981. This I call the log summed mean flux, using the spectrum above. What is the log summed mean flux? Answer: 2.62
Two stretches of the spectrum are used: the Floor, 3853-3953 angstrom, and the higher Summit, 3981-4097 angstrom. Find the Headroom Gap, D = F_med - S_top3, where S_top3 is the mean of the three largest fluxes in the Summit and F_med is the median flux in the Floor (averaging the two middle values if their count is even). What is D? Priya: -4.7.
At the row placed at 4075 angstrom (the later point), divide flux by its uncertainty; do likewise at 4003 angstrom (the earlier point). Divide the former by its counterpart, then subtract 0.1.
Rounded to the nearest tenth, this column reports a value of 0.9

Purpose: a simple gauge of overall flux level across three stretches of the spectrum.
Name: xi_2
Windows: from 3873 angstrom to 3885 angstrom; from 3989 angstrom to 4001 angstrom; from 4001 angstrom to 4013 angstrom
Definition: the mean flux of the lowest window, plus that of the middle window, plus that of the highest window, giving 24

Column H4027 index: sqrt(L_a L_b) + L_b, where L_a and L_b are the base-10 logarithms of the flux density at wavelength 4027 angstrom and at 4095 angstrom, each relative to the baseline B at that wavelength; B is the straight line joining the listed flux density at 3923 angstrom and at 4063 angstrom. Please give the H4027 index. 0.25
